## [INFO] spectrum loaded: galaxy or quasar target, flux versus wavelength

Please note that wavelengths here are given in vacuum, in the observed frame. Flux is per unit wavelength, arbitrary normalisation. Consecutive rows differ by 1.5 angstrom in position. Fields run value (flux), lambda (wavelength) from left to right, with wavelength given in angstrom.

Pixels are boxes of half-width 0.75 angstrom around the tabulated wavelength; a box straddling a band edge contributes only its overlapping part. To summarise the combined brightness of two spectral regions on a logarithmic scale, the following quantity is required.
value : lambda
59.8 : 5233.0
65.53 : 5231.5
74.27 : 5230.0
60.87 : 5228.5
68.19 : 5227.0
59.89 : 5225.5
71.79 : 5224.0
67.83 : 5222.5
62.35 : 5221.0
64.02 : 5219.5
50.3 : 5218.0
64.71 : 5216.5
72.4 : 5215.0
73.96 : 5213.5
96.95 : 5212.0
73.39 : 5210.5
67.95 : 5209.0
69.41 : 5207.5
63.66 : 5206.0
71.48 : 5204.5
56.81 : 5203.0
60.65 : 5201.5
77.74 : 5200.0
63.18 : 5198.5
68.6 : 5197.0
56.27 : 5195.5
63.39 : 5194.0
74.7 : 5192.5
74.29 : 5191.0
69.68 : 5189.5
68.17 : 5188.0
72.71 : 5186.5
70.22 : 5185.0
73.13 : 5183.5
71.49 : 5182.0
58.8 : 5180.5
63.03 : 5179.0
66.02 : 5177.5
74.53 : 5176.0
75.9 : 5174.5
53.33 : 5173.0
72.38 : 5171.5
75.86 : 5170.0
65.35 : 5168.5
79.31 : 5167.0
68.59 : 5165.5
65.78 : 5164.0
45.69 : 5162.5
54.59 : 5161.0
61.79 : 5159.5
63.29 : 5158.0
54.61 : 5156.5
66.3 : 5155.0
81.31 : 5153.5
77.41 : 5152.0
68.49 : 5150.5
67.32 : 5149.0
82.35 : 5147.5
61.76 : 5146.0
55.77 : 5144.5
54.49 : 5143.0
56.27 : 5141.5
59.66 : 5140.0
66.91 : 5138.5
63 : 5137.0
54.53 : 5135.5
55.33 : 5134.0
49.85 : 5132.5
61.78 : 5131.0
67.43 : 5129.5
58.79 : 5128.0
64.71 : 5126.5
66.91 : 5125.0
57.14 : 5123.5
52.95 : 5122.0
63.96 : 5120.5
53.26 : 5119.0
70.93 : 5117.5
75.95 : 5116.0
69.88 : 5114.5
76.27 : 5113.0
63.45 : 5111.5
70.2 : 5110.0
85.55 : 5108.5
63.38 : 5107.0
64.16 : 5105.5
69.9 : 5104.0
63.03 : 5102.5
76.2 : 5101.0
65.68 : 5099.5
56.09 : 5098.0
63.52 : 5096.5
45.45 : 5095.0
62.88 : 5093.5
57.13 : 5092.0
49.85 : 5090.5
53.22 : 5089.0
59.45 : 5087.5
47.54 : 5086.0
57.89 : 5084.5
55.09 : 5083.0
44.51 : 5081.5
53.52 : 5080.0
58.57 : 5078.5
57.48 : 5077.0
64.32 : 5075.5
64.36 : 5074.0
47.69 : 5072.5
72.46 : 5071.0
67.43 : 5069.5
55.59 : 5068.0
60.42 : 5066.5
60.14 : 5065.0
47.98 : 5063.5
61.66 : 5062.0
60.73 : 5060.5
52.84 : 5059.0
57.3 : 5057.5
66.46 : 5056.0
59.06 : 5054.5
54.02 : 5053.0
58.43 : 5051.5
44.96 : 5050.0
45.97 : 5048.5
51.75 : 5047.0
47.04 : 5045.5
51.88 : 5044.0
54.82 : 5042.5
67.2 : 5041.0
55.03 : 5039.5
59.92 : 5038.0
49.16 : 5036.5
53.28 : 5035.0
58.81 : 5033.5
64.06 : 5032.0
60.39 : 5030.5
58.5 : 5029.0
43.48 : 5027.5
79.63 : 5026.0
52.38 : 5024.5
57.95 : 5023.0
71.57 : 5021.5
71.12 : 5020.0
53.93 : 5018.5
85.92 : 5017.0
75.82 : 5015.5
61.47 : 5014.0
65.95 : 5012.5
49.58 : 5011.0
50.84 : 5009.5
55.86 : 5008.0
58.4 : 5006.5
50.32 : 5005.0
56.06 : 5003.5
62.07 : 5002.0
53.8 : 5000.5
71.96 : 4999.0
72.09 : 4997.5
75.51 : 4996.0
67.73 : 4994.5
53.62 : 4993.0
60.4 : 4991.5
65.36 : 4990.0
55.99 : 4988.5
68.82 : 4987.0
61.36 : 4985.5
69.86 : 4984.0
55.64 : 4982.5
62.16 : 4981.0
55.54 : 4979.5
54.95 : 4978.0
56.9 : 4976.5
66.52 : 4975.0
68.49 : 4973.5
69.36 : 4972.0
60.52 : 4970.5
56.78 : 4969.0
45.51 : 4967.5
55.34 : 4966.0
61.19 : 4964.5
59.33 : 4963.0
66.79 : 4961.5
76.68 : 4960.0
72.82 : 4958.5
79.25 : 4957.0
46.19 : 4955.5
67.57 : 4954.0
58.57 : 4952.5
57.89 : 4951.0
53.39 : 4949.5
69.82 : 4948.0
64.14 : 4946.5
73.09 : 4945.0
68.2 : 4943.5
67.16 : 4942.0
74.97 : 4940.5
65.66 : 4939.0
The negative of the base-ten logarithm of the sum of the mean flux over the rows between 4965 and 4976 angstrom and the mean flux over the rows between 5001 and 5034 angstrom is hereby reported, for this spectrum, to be -2.08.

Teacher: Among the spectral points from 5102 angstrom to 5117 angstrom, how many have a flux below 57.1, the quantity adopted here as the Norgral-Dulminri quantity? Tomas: 0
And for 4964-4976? 3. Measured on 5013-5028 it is 3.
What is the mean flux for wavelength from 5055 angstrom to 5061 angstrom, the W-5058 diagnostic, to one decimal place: 59.3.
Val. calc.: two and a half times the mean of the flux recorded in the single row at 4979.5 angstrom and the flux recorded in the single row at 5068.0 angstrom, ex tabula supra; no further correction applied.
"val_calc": 139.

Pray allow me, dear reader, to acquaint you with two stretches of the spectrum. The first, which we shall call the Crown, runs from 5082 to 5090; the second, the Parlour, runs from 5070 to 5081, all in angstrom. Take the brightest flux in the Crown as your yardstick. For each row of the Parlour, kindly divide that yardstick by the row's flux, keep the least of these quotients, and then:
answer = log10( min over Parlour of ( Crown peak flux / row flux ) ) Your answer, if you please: -0.09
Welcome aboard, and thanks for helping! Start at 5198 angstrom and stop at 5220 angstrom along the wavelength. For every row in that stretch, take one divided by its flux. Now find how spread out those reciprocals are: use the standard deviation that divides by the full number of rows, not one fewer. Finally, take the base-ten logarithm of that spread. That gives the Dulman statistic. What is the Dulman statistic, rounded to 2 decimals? -2.67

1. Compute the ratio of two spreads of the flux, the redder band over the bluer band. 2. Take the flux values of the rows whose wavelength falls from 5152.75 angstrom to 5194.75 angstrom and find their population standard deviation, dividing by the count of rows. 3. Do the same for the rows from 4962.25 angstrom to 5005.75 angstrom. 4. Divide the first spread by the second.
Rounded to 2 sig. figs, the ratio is 1.2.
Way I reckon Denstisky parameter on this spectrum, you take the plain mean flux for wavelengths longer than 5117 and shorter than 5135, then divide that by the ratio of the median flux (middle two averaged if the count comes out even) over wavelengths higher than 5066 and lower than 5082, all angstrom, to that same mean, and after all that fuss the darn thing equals 62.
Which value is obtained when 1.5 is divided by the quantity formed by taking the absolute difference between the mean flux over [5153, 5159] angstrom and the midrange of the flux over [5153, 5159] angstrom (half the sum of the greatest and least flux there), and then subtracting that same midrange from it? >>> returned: -0.023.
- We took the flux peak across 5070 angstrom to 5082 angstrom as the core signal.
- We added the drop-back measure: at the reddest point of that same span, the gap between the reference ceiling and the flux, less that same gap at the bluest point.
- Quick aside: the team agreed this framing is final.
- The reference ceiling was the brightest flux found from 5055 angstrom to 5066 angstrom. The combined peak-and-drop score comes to 100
